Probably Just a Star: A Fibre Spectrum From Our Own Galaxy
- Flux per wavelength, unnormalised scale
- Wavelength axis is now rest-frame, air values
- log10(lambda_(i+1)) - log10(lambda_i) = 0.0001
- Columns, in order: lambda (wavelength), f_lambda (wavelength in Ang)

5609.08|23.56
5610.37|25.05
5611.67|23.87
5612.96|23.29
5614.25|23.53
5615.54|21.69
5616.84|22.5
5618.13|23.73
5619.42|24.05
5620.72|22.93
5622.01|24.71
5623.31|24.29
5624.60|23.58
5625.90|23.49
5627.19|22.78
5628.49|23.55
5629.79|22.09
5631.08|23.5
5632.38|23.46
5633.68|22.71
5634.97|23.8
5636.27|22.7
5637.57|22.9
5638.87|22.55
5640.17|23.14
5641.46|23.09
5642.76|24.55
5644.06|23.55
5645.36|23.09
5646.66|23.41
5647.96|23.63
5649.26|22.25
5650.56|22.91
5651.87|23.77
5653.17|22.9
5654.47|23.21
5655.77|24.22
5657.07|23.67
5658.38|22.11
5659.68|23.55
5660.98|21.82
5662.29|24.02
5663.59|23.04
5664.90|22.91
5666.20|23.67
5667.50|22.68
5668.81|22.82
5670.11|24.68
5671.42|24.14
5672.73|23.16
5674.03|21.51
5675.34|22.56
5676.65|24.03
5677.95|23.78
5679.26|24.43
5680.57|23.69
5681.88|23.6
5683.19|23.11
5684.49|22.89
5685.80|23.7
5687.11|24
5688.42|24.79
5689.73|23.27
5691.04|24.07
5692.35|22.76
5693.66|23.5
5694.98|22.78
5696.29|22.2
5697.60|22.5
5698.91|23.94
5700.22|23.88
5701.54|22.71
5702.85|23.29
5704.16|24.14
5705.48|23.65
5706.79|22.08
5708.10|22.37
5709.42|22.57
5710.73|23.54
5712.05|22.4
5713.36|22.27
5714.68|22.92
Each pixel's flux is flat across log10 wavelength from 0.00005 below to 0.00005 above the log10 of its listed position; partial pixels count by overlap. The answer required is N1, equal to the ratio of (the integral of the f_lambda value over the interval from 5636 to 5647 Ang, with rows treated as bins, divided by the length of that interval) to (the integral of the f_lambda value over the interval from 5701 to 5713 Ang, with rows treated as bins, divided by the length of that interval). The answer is 1.01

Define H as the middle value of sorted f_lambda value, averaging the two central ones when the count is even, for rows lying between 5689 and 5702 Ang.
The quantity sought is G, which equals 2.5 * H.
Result 57.6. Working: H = 23.0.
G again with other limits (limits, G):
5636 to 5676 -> 57.7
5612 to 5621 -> 58.2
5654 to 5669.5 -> 57.8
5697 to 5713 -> 57.5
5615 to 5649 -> 58.6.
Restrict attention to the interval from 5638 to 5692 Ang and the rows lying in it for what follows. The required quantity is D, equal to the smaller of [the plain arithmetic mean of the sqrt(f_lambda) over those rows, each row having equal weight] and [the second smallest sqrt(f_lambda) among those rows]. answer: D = 4.67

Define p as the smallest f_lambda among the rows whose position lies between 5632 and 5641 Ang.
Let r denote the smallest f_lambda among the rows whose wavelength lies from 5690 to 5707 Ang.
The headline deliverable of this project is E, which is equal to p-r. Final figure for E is 0.5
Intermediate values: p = 22.55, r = 22.08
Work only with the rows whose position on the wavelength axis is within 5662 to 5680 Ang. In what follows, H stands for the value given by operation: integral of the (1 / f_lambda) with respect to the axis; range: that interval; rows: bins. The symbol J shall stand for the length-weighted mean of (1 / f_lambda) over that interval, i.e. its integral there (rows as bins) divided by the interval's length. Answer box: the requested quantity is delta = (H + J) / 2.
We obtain 0.41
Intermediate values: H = 0.8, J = 0.0428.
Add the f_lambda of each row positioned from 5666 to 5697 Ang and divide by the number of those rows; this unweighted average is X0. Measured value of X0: 23.4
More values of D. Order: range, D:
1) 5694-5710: 4.71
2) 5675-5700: 4.74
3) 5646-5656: 4.79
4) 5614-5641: 4.70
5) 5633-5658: 4.75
